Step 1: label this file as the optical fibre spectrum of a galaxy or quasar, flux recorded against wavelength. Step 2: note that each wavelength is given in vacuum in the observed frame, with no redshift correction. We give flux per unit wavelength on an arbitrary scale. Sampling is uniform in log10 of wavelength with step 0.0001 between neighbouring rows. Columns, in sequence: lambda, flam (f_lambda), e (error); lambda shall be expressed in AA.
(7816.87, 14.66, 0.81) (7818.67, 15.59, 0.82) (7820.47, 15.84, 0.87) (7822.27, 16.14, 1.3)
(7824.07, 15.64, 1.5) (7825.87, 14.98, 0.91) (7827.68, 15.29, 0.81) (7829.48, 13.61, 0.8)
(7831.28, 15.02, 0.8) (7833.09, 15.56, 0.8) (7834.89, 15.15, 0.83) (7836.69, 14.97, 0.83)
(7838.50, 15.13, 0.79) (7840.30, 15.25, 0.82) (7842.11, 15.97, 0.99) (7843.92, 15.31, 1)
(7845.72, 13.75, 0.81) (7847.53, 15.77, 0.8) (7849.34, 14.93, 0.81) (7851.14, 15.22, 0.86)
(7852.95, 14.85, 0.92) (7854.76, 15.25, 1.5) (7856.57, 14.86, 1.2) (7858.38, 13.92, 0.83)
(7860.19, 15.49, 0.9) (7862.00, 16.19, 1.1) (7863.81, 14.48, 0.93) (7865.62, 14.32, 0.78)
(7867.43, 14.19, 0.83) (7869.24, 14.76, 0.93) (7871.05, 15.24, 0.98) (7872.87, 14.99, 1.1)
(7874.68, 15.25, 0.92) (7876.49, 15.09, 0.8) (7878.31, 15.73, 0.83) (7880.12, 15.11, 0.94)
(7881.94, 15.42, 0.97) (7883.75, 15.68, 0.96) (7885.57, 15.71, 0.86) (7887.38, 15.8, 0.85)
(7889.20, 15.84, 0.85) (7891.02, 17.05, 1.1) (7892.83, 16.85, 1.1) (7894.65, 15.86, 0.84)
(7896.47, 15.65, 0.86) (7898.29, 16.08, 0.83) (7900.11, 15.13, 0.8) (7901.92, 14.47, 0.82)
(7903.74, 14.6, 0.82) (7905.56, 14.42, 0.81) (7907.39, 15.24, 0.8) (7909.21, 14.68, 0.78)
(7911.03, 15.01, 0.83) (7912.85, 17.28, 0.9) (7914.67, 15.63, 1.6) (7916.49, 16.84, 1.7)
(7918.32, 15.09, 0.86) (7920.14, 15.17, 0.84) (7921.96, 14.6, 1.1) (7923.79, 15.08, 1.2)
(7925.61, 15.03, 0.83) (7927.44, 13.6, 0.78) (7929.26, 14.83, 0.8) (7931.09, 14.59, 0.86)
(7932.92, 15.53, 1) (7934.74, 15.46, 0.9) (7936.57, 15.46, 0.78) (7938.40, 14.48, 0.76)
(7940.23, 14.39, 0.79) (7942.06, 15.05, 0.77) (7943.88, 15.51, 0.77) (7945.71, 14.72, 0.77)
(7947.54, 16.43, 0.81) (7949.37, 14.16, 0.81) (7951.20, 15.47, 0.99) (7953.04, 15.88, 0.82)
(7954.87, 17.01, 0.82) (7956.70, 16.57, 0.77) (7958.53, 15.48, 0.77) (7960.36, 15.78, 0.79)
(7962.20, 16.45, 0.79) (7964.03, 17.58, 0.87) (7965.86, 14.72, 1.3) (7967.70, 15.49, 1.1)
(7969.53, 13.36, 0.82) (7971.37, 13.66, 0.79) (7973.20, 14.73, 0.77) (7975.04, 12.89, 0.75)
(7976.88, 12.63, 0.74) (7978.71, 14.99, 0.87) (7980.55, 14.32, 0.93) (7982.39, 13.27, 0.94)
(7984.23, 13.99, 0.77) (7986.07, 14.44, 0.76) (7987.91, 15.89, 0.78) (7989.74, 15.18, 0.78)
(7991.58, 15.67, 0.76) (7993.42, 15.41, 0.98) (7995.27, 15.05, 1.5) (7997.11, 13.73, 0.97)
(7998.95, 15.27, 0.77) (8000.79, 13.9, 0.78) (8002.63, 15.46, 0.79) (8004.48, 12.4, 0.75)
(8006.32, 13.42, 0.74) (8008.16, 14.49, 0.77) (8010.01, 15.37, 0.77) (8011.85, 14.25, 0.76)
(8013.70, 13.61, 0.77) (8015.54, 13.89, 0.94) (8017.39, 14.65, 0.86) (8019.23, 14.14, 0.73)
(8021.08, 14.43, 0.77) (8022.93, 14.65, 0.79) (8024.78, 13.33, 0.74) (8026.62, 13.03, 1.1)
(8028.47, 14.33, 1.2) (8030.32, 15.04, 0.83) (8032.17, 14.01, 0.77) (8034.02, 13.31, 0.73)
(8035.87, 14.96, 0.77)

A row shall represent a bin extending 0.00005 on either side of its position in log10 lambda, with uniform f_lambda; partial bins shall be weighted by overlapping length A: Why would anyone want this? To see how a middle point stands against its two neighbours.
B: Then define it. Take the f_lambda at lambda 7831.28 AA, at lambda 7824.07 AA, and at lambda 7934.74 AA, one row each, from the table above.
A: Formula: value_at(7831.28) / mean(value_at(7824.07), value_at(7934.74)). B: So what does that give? 0.97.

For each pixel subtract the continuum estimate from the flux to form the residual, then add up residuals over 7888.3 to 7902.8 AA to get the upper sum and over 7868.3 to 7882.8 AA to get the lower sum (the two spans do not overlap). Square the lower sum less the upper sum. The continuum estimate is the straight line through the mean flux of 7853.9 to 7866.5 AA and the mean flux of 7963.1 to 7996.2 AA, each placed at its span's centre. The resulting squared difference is 33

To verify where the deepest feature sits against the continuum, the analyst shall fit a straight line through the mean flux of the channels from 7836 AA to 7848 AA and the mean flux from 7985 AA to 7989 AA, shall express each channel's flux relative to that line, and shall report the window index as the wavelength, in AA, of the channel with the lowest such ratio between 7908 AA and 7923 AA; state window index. 7921.96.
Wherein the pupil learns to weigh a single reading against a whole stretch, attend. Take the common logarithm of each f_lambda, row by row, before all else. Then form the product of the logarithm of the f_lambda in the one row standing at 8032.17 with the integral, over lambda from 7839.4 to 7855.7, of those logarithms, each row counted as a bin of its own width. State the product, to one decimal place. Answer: 22.0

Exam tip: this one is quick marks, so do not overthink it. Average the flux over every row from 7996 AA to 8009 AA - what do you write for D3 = 14.1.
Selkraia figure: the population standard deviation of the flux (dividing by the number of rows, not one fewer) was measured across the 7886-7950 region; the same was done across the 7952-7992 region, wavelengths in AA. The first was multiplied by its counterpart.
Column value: 1.11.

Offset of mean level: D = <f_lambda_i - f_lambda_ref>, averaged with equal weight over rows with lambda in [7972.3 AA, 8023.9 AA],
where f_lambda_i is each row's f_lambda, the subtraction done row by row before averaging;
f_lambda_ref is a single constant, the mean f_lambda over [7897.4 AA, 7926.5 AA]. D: -0.91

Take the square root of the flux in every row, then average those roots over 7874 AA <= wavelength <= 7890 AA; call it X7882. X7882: 3.94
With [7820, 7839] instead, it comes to 3.90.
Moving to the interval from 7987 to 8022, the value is 3.81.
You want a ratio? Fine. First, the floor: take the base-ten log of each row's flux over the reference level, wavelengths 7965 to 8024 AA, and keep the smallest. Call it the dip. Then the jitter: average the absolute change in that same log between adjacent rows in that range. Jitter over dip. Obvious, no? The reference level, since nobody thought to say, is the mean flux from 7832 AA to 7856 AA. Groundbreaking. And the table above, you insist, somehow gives -0.34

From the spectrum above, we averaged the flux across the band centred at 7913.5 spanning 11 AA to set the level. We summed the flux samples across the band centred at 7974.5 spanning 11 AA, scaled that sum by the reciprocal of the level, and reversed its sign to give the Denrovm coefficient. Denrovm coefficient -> -5.22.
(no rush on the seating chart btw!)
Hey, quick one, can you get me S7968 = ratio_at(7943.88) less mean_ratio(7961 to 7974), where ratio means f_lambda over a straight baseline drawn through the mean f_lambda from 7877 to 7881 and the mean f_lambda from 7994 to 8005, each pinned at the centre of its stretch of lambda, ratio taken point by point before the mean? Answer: 0.010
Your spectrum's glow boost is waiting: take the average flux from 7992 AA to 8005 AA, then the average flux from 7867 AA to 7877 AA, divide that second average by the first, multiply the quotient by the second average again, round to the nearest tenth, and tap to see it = 15.4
